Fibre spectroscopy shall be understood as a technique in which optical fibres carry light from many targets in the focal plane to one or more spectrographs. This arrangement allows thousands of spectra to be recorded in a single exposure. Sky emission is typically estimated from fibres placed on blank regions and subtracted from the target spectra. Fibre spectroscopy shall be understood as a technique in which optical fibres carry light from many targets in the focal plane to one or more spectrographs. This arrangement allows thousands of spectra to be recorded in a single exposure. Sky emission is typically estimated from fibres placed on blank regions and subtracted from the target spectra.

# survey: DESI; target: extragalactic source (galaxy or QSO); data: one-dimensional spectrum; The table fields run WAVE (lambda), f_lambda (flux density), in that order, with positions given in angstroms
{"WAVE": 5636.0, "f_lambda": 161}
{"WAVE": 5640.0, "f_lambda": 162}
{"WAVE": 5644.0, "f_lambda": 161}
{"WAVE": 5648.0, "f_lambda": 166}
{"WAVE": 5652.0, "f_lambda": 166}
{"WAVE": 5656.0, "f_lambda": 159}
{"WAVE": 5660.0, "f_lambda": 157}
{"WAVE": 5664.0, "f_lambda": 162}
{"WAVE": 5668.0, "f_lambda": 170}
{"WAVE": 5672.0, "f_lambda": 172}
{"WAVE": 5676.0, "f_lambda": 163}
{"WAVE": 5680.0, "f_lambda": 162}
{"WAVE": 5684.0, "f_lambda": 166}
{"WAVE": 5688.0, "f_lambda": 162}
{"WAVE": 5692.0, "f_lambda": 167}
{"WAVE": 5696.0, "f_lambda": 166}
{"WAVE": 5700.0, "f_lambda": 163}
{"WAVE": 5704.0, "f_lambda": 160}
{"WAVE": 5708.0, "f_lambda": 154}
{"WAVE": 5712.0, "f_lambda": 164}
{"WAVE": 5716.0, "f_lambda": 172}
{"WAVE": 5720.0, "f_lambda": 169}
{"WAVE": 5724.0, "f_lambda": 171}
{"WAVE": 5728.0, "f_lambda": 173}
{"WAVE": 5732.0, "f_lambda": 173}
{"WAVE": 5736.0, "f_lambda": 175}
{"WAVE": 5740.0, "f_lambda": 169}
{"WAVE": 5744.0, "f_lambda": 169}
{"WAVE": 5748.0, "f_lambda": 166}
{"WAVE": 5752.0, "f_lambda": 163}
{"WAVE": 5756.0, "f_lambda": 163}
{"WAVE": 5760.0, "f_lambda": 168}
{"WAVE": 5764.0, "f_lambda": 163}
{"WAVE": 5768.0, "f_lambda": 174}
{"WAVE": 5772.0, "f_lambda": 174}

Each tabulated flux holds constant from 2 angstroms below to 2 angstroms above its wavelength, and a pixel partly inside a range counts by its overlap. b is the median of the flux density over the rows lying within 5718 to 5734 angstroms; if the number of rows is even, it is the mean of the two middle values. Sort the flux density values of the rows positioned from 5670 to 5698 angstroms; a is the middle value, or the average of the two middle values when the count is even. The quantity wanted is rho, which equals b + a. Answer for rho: 338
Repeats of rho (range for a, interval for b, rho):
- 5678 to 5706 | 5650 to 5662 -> 322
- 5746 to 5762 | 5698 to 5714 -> 326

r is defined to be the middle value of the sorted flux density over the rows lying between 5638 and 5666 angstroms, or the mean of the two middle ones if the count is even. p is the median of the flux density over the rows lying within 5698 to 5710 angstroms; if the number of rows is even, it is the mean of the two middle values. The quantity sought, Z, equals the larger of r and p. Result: 162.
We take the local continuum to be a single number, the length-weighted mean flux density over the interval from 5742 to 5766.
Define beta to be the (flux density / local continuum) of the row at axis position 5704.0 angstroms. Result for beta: 0.968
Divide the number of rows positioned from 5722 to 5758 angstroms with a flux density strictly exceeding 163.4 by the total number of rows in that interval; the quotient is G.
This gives 0.778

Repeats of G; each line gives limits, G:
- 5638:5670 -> 0.375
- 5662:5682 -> 0.400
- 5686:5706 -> 0.400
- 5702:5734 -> 0.750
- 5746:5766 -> 0.400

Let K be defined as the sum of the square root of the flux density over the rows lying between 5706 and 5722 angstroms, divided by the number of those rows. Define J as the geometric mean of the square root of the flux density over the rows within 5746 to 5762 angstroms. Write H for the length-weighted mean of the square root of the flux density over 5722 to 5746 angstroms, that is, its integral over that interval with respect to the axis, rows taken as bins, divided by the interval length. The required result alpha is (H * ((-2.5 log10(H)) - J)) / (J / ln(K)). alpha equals -40.7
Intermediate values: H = 13.1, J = 12.84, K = 12.8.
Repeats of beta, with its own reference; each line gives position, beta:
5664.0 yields 0.980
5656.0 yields 0.962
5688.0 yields 0.980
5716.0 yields 1.040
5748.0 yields 1.004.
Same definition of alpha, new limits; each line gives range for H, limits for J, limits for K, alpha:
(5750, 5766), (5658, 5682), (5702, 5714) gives -39.5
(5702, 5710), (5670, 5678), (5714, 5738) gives -39.1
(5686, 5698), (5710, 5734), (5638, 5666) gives -39.6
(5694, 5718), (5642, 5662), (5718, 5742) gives -40.0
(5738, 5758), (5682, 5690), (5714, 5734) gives -40.3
